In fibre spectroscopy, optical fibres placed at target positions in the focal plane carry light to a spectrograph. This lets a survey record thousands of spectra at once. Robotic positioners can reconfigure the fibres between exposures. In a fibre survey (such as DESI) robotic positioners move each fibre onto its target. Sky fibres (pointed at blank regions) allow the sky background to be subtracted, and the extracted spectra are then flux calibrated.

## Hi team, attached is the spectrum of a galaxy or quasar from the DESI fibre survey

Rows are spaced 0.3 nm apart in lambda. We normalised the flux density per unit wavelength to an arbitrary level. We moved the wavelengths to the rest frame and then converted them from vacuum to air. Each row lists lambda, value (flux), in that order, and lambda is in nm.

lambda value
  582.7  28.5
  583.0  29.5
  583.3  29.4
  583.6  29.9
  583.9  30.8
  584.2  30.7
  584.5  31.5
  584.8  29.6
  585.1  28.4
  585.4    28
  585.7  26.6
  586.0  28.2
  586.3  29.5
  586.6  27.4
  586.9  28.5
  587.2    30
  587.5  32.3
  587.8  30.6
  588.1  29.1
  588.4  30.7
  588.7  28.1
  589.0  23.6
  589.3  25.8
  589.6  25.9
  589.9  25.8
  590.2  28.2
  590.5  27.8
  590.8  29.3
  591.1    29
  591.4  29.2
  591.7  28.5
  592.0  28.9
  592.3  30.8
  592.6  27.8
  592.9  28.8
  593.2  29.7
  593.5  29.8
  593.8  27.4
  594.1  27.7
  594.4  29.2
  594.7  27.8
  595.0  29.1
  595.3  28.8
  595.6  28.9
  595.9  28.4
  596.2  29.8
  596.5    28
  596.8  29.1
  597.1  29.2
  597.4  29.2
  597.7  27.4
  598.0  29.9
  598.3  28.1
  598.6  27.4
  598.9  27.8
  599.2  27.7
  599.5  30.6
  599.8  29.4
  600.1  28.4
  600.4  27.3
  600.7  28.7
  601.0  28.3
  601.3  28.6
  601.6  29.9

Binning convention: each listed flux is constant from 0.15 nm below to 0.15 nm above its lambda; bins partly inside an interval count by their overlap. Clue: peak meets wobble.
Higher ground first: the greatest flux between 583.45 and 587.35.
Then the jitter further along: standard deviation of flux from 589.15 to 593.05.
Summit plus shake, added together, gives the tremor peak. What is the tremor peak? 33.0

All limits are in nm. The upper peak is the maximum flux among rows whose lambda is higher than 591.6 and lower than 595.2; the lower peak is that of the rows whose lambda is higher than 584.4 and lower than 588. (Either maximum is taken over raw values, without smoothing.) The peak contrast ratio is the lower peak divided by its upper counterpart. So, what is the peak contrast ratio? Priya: 1.049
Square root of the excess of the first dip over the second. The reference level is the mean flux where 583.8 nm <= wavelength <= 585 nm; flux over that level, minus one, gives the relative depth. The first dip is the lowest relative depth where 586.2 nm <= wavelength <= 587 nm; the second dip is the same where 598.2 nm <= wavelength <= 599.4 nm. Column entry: 0.0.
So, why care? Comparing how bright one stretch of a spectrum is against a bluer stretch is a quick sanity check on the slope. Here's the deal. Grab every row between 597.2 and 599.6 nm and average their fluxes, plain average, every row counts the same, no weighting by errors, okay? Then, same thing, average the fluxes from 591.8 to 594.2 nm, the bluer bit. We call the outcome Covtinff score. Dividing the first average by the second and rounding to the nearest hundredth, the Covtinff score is 0.99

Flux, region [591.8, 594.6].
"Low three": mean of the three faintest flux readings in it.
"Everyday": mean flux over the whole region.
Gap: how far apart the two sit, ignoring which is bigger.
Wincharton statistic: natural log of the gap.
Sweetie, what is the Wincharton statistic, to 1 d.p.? 0.2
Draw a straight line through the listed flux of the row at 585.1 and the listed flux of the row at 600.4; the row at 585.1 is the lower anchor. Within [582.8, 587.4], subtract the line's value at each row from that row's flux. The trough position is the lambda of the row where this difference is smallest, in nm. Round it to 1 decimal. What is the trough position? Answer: 585.7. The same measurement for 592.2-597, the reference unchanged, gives 593.8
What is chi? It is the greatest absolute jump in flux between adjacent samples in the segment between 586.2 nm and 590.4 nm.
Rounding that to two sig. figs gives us 4.5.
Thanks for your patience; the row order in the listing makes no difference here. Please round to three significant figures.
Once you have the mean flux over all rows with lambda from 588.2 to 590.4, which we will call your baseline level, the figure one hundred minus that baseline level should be 73.1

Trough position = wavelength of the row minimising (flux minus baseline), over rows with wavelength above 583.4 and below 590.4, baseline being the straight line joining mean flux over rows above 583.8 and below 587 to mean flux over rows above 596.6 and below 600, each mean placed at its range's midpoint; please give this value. 589.0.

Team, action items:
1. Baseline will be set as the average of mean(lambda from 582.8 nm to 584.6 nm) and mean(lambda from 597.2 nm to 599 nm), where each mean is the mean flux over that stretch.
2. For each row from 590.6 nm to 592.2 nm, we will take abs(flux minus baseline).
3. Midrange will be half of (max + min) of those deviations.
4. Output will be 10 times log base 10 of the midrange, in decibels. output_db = -4.0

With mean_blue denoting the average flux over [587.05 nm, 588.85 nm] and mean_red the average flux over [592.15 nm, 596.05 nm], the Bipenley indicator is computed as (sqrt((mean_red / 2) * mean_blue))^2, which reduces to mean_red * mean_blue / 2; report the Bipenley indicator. 434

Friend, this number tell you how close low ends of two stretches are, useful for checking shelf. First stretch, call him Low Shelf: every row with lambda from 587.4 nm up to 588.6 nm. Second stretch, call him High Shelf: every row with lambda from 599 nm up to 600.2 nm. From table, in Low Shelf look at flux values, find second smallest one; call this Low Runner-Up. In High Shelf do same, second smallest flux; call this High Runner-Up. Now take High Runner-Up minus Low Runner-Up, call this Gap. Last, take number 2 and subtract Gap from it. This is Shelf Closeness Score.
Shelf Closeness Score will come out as 4.2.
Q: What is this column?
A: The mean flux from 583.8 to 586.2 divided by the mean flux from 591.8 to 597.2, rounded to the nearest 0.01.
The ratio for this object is 1.01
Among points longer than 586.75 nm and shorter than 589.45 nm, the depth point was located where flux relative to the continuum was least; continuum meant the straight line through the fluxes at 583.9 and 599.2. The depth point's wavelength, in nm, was 589.0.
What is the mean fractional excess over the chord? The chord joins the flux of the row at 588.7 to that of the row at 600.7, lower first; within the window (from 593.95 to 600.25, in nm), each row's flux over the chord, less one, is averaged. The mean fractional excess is 0.005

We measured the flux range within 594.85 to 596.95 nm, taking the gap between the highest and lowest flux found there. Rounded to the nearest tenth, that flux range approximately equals 1.8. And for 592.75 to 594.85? 2.4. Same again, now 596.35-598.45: 2.5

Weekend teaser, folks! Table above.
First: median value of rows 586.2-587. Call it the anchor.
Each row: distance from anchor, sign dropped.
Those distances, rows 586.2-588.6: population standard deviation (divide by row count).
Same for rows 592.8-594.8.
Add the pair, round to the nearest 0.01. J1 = 1.42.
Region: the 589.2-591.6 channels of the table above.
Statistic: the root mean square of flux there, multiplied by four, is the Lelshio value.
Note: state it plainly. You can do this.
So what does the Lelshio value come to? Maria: 111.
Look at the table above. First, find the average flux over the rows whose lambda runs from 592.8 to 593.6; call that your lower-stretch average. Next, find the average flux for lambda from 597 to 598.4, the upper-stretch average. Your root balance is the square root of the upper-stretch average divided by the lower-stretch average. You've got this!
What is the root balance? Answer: 0.988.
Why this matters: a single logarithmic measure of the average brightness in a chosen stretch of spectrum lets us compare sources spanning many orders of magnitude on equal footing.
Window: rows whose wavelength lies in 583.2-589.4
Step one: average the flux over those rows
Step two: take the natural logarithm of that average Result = 3.37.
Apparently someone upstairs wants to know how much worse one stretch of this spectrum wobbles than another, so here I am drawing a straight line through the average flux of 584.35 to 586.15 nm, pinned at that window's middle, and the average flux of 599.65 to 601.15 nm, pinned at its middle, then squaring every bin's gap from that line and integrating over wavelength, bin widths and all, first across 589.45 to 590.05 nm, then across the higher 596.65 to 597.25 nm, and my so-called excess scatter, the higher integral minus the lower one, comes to -4.4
